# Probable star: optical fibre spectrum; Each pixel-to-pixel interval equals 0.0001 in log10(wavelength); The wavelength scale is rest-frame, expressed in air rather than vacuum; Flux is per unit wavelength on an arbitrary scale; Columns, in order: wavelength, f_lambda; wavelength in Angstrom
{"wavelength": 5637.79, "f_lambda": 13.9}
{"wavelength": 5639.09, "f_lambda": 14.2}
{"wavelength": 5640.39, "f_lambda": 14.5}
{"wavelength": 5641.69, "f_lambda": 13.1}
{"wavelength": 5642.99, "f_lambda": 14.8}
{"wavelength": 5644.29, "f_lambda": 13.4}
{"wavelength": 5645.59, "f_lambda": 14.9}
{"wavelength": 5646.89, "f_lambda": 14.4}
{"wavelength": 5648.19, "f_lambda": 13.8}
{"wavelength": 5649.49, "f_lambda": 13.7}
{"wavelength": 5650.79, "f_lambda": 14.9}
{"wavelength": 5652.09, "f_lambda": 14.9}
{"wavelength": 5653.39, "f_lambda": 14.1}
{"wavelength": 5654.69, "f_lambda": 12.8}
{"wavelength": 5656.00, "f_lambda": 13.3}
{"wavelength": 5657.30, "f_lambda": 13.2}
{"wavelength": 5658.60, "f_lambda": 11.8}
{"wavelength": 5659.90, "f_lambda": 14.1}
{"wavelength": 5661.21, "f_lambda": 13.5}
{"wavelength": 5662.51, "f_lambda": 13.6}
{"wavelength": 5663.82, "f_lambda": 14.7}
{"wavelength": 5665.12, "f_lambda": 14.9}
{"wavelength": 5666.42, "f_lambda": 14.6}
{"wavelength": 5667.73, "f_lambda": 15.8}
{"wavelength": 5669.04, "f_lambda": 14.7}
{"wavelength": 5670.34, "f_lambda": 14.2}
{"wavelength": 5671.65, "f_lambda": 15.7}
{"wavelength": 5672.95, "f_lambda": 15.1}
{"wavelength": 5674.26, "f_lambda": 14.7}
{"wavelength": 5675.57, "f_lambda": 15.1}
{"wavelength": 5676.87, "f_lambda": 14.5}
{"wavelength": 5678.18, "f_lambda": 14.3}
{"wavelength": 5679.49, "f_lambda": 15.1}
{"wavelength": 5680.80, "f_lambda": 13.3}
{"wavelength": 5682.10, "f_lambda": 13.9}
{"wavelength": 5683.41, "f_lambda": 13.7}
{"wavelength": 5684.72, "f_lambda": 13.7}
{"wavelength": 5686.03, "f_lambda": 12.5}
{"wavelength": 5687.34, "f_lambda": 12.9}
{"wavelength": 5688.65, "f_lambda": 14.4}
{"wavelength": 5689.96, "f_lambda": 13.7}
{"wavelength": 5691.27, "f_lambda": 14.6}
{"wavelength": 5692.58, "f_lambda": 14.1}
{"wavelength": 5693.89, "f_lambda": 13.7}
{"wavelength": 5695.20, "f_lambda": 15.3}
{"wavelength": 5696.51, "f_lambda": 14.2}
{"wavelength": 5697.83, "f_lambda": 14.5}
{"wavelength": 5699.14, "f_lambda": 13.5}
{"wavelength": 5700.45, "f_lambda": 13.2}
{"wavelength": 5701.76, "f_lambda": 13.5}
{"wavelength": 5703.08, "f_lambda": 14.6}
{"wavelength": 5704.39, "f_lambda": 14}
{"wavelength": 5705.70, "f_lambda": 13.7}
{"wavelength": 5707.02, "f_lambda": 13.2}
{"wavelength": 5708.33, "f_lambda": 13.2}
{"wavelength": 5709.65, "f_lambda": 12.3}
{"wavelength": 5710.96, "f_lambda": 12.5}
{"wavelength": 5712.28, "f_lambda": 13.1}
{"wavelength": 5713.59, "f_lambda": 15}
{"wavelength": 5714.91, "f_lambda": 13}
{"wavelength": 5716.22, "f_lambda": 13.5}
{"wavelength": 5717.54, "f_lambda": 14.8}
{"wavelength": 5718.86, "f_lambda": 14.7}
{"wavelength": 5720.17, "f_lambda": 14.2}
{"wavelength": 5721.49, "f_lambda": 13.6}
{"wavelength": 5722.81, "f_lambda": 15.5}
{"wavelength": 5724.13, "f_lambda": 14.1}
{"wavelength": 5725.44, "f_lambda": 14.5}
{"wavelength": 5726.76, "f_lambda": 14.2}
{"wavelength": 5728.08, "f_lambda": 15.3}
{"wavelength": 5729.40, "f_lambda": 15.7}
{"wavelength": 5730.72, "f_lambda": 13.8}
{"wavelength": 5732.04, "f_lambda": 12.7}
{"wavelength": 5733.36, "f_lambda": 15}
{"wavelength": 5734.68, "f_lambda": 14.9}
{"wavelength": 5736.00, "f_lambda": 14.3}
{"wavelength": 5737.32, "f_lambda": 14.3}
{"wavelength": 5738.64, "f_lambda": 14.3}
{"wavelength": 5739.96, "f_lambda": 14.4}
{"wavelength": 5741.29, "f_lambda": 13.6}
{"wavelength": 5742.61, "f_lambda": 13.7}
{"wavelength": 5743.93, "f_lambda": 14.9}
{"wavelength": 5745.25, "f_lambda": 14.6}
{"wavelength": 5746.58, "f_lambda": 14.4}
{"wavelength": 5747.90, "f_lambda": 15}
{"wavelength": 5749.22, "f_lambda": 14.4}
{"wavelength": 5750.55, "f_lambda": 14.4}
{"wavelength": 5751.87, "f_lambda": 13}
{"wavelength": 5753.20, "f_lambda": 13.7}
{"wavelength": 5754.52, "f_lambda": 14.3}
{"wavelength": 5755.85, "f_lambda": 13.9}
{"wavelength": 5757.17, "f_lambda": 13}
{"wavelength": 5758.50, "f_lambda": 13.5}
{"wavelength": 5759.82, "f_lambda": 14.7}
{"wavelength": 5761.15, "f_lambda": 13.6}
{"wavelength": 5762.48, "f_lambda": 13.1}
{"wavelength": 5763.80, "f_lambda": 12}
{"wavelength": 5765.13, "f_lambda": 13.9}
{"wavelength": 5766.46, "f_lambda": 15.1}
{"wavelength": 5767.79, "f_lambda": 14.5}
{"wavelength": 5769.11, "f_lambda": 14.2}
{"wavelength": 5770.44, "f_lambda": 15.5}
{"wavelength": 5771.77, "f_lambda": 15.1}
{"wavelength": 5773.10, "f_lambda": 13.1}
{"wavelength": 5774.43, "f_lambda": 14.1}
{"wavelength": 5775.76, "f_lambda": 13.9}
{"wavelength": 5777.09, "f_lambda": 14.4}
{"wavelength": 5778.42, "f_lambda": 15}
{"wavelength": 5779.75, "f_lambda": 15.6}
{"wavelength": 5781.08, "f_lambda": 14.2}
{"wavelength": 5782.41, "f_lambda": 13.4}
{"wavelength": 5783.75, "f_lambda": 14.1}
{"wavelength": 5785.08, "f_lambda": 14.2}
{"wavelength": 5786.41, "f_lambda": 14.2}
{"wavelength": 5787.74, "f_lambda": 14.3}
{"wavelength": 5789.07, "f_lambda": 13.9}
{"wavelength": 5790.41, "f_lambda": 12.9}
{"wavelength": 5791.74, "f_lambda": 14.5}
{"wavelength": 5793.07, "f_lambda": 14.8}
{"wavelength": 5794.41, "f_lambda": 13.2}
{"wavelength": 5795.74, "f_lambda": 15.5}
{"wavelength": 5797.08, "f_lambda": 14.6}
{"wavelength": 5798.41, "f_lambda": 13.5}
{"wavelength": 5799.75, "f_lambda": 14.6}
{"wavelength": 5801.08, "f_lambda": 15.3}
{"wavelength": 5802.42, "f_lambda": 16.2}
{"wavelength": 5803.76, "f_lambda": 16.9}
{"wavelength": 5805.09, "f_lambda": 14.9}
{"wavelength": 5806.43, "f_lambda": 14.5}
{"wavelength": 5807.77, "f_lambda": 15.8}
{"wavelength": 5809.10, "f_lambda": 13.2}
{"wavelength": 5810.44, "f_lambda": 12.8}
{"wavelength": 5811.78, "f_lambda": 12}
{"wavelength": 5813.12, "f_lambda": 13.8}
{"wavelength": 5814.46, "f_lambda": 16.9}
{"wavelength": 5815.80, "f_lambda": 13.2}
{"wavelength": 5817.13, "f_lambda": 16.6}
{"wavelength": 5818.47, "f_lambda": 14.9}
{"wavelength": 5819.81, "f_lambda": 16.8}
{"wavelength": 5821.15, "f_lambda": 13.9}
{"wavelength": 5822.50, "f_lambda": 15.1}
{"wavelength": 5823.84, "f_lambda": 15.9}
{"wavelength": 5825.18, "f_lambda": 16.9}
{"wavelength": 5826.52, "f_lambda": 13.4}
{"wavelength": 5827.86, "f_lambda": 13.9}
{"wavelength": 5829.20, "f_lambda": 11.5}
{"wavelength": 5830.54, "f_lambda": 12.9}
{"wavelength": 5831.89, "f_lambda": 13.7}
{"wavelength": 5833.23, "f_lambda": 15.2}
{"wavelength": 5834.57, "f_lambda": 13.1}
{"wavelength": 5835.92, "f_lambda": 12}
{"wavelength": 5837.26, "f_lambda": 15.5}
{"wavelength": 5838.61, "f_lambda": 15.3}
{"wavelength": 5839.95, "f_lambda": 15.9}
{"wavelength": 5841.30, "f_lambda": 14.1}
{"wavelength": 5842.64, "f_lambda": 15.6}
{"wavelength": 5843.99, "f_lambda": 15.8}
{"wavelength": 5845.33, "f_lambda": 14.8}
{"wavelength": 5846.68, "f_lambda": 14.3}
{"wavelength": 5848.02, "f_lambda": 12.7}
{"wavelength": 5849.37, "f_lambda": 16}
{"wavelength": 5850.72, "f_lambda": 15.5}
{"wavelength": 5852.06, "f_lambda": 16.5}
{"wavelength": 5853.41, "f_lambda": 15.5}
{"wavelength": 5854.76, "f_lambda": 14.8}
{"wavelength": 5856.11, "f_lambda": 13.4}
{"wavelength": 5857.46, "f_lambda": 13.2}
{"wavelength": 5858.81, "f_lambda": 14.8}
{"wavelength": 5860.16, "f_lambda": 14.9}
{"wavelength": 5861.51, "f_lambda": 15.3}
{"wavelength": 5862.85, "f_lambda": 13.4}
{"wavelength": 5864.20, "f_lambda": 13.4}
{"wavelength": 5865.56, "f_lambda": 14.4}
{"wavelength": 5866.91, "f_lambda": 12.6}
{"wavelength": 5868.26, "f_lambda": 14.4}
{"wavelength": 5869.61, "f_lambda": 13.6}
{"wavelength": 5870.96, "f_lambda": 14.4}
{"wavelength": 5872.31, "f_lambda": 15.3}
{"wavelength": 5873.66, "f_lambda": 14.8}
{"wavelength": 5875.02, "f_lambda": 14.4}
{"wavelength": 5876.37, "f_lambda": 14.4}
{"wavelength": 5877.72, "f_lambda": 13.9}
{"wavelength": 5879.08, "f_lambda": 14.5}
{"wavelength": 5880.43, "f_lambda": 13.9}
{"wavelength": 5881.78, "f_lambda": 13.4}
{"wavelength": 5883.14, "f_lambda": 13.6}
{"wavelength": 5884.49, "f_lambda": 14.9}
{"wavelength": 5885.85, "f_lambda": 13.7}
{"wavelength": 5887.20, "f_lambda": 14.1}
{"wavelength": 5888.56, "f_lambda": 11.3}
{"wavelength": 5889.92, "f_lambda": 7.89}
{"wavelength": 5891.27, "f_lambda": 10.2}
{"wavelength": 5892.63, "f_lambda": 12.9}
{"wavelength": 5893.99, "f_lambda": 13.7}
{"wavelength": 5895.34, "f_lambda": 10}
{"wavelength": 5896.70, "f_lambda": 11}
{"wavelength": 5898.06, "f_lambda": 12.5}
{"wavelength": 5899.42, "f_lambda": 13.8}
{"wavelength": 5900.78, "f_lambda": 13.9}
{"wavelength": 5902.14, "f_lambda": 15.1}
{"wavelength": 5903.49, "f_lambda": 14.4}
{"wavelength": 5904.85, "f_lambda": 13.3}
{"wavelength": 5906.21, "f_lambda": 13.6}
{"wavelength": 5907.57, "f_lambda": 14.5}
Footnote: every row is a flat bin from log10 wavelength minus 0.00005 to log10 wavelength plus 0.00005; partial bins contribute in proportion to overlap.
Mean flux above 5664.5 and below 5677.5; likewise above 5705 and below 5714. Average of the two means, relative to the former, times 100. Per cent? 94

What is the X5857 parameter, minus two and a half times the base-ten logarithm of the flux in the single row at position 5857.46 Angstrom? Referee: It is -2.80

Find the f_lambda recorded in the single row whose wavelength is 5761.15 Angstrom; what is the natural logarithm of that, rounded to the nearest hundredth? 2.61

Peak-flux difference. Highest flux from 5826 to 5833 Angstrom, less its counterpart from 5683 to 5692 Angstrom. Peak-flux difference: -0.70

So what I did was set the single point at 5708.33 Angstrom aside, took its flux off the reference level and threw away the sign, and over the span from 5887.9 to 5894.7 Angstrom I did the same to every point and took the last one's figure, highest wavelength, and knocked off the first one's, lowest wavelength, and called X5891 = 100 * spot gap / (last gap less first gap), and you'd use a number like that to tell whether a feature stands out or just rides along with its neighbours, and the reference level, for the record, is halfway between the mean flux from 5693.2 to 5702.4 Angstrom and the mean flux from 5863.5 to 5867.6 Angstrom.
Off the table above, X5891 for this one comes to -22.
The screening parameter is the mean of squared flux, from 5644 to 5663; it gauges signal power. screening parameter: 190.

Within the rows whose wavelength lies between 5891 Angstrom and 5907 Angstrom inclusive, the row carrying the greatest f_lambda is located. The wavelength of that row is 5902.14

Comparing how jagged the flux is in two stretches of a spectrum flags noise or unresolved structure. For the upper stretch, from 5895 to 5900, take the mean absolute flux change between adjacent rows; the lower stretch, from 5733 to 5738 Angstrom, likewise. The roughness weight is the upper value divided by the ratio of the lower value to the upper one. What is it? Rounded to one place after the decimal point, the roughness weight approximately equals 6.9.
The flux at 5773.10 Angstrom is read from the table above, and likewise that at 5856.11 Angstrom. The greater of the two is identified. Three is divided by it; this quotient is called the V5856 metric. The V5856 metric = 0.224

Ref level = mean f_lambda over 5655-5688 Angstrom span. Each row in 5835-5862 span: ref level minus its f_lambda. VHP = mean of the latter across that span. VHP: -0.68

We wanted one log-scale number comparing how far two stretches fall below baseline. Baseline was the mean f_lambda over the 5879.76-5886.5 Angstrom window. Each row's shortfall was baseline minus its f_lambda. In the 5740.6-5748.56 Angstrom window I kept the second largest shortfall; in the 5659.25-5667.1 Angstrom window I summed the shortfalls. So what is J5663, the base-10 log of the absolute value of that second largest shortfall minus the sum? 0.34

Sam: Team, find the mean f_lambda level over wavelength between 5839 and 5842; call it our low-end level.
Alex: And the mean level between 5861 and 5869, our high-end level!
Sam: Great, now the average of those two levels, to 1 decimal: 14.5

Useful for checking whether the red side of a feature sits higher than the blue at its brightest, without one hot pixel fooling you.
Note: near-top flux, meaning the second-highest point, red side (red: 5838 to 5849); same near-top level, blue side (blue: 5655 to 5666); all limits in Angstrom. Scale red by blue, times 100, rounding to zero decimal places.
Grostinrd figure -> 107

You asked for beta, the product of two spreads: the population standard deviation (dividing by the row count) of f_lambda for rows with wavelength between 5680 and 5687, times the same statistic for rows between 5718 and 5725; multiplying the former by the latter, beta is 0.3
